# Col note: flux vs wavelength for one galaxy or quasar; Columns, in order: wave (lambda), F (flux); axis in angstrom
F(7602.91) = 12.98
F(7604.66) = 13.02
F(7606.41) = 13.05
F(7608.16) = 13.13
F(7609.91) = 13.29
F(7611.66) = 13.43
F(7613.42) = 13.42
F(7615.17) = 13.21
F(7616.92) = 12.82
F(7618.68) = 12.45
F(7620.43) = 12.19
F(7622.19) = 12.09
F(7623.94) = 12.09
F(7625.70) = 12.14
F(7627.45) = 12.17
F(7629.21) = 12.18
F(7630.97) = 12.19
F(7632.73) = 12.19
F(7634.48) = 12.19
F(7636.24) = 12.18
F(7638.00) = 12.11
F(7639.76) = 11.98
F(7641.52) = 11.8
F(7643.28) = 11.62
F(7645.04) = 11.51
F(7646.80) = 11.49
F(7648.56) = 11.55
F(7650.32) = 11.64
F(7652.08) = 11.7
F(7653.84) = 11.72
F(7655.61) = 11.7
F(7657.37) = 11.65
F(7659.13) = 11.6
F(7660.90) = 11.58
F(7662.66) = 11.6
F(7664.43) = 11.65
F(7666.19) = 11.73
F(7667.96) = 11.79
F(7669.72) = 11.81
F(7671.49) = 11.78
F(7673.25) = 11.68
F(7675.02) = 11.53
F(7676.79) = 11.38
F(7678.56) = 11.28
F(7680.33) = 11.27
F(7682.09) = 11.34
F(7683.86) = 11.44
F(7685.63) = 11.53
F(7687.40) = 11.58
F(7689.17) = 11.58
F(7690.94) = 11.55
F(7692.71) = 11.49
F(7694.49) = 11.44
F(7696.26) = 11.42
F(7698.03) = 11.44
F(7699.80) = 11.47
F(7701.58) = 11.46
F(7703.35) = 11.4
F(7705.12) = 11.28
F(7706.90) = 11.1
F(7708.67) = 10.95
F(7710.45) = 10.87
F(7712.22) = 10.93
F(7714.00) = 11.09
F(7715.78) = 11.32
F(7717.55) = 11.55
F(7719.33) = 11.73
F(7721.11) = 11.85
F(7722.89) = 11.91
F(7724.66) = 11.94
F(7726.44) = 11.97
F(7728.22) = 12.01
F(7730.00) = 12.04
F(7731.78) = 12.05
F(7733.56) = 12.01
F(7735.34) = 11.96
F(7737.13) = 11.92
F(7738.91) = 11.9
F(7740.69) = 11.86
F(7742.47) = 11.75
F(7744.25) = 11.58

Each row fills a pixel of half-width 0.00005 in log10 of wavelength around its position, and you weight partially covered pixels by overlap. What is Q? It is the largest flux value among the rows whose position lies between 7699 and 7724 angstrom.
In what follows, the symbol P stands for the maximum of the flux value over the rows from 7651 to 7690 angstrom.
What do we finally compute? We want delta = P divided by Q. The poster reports 0.99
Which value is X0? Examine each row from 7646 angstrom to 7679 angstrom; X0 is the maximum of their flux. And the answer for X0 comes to 11.81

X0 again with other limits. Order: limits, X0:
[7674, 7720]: 11.73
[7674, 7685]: 11.53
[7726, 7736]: 12.05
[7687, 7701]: 11.58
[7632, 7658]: 12.19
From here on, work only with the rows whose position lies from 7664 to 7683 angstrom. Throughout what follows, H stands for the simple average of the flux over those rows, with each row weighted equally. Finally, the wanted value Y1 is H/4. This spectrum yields 2.89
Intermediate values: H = 11.6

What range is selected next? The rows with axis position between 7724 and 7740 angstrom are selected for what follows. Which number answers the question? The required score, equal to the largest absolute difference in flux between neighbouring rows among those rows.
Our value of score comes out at 0.050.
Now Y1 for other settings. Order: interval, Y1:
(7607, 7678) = 3.01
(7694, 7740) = 2.89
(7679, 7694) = 2.87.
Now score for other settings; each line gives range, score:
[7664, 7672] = 0.080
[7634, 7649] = 0.180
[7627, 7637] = 0.010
